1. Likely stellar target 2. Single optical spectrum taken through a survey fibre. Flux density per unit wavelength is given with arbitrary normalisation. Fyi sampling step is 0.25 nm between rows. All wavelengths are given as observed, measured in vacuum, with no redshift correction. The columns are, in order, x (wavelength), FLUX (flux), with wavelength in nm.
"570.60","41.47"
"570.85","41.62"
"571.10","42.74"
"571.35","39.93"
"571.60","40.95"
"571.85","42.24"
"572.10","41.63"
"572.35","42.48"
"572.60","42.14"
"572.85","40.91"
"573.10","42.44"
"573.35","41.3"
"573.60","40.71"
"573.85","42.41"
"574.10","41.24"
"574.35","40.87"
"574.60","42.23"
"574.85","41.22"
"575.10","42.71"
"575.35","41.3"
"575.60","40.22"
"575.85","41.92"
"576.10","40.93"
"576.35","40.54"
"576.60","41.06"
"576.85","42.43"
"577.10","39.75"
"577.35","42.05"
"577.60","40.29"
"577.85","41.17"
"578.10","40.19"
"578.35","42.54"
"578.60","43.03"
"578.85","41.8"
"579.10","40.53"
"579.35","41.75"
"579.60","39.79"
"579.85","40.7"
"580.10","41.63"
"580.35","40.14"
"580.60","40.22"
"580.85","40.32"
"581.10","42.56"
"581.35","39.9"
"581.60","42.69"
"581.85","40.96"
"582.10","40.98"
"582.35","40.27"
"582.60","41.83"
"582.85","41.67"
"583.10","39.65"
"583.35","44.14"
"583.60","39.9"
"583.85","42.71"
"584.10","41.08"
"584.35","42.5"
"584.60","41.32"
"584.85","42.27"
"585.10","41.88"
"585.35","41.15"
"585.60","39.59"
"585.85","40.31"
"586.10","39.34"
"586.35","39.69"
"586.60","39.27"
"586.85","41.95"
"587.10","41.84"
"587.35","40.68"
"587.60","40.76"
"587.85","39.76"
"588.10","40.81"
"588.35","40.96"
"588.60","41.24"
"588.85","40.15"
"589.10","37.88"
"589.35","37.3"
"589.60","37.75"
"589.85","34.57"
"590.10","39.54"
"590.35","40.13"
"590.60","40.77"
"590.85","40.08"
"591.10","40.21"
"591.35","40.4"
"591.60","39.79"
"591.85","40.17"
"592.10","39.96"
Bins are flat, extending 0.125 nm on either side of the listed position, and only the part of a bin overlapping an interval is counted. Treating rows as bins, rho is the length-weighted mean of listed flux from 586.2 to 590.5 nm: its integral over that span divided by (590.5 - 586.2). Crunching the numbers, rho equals 39.7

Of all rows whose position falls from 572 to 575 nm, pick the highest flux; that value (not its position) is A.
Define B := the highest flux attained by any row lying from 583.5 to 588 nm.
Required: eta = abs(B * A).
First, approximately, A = 42.48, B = 42.71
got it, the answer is 1814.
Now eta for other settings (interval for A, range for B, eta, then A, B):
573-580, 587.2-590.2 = 1775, 43.03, 41.24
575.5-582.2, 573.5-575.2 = 1838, 43.03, 42.71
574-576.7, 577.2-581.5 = 1838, 42.71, 43.03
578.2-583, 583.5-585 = 1838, 43.03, 42.71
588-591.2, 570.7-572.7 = 1763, 41.24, 42.74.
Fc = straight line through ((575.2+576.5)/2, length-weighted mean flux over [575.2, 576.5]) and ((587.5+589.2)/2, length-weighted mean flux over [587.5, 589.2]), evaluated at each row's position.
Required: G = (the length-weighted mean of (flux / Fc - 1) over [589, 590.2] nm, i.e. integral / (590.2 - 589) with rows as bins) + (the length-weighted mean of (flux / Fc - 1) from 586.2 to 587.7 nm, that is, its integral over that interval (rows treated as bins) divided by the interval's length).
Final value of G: -0.062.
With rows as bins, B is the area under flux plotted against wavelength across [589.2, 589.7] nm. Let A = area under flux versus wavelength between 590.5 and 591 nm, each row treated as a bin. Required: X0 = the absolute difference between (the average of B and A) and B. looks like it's 0.72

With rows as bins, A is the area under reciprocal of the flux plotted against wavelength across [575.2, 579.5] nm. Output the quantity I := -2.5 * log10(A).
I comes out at 2.45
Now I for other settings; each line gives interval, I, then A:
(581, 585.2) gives 2.49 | 0.1012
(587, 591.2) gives 2.44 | 0.1061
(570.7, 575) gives 2.46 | 0.1034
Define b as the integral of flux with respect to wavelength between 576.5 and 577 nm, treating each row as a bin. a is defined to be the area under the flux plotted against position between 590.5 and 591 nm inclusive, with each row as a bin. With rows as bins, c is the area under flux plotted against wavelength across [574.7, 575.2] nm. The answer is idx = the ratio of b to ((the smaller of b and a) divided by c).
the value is 21.6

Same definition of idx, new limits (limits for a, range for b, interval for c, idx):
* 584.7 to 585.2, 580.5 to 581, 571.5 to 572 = 20.8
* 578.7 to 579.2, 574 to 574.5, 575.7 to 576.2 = 20.7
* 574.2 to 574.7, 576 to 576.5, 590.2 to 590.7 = 20.2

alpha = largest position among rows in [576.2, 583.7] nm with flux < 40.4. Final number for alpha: 583.60 nm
